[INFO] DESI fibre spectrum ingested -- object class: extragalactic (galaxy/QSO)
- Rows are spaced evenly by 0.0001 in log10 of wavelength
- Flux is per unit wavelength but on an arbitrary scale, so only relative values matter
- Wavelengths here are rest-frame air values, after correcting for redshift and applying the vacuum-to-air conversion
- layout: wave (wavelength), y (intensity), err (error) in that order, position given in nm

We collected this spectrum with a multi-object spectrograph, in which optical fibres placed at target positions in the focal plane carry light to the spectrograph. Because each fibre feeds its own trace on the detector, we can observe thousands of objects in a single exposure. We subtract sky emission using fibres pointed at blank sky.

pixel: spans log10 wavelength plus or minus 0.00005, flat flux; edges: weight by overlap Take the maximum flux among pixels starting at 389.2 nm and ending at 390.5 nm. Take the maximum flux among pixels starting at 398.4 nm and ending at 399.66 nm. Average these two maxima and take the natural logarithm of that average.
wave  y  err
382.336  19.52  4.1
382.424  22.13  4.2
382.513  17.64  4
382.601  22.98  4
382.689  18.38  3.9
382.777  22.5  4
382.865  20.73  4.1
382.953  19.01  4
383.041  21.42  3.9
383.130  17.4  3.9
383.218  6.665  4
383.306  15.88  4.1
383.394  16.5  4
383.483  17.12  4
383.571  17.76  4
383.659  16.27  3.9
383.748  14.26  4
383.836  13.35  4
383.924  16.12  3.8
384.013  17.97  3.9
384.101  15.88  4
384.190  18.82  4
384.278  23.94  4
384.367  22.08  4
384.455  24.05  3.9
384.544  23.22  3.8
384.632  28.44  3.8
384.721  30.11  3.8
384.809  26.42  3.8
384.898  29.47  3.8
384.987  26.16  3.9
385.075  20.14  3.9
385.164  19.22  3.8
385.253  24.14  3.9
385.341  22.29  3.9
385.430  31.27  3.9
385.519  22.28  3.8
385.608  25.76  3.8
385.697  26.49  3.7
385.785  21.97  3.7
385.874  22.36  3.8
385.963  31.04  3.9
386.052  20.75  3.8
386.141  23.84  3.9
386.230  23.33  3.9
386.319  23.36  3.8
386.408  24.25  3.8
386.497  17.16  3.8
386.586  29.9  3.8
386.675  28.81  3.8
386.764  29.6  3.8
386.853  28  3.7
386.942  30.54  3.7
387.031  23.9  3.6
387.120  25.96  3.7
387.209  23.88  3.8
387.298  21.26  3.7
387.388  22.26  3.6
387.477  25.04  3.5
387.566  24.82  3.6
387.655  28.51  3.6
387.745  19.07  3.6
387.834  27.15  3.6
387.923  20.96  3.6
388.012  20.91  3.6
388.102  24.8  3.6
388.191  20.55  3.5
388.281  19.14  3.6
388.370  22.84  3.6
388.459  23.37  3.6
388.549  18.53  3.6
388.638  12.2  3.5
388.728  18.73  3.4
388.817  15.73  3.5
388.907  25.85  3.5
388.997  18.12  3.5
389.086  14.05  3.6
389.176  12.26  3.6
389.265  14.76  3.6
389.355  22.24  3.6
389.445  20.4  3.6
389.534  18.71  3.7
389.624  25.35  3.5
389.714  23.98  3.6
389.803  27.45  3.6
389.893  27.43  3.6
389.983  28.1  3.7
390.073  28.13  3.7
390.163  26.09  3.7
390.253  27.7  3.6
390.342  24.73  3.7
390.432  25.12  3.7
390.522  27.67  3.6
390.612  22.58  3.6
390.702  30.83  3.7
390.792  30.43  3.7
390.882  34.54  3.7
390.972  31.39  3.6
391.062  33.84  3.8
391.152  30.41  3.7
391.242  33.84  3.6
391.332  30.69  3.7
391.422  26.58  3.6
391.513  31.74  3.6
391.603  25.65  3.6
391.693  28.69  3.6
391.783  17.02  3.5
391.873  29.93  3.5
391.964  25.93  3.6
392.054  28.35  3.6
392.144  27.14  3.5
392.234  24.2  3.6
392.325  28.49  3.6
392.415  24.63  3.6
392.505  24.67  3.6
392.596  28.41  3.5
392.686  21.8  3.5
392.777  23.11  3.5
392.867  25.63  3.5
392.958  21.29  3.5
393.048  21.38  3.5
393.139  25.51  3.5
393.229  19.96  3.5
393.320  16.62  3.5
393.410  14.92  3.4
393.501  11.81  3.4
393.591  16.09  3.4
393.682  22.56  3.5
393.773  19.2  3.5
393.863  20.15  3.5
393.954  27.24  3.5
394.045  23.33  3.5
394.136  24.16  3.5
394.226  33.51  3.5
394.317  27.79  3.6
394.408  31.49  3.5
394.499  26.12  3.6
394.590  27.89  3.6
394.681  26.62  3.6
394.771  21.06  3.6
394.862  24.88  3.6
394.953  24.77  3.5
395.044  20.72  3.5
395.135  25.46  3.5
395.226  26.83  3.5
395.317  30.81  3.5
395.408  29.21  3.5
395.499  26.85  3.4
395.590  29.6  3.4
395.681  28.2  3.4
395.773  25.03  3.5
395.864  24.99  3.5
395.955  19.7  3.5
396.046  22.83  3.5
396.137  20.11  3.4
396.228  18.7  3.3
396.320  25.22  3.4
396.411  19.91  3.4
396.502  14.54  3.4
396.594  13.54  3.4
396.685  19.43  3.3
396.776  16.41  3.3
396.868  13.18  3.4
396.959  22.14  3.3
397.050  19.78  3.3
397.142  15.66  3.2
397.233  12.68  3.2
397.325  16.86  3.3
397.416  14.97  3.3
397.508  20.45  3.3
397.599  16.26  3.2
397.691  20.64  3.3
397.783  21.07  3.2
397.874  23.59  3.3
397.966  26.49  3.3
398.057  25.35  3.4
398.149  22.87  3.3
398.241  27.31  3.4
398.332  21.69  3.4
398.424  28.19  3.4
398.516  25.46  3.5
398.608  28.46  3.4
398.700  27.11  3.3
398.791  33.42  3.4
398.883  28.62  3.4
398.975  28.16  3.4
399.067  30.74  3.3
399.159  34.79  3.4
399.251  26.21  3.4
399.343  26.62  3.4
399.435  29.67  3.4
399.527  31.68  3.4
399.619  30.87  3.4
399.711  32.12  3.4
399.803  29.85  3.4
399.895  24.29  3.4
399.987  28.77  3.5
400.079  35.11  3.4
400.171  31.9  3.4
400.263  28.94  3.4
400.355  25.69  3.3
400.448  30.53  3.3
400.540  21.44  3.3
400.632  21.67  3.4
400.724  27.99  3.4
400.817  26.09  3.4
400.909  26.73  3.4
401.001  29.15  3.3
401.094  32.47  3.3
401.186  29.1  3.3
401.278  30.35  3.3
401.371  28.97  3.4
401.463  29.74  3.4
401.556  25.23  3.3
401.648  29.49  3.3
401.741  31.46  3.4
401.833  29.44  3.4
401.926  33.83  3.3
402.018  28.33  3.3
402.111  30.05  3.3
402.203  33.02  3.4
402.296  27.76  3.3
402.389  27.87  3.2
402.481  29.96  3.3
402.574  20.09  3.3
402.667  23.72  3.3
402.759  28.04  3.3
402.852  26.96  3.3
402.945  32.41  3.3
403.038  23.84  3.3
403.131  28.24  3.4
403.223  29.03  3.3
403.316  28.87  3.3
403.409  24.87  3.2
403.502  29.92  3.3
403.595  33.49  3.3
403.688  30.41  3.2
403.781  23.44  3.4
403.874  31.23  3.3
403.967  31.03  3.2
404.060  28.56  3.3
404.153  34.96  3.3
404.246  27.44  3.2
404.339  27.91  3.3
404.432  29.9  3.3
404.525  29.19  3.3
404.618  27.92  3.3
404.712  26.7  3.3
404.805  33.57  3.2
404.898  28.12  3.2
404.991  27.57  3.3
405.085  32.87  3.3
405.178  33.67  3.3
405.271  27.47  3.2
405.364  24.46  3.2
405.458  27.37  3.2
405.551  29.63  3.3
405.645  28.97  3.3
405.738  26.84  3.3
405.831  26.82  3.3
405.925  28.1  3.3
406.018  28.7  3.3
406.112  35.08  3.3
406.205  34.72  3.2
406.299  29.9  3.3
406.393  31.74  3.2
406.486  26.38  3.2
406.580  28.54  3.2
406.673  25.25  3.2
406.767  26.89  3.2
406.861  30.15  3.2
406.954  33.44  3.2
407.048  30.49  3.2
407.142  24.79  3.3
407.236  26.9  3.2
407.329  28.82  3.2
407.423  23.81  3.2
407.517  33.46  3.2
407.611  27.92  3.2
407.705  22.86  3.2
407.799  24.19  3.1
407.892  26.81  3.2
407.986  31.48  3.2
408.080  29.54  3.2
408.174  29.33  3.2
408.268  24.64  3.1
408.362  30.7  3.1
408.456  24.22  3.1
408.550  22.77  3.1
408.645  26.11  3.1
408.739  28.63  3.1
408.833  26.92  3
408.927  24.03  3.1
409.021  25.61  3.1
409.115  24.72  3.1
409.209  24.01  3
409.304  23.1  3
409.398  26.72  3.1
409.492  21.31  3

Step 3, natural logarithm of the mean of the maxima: 3.45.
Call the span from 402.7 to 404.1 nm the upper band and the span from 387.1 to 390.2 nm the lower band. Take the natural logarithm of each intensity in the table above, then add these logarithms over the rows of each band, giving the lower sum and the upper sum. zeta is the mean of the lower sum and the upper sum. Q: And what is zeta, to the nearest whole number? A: 79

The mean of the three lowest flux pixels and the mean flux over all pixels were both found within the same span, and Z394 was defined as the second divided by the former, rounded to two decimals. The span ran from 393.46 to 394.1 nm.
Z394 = 1.28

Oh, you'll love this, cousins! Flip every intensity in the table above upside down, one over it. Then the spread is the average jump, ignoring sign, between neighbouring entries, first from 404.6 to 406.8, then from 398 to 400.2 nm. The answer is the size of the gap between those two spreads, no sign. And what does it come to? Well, 0.0012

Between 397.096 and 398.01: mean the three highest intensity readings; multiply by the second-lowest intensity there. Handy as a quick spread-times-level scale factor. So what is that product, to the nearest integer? 355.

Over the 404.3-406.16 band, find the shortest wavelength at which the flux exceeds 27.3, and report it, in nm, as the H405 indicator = 404.339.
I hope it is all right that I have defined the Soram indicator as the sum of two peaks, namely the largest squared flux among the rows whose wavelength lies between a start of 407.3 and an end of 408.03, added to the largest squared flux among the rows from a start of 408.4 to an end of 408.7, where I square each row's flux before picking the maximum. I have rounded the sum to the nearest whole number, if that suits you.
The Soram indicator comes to 1801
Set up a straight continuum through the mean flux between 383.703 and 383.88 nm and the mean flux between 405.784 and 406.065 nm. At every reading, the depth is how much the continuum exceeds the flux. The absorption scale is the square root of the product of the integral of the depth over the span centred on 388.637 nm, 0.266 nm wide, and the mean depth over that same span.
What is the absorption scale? 0.2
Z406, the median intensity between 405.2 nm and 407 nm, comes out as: 28.5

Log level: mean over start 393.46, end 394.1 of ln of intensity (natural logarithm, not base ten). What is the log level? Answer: 2.97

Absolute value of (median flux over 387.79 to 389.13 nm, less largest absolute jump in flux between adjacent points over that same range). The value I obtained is 10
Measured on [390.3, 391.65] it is 22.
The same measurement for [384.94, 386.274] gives 13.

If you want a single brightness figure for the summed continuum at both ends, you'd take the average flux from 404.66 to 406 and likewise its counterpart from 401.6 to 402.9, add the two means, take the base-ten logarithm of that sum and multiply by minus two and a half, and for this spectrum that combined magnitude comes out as -4.40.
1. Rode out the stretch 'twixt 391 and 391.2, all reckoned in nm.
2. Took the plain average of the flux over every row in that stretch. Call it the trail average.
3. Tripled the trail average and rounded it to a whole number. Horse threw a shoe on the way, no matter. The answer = 96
